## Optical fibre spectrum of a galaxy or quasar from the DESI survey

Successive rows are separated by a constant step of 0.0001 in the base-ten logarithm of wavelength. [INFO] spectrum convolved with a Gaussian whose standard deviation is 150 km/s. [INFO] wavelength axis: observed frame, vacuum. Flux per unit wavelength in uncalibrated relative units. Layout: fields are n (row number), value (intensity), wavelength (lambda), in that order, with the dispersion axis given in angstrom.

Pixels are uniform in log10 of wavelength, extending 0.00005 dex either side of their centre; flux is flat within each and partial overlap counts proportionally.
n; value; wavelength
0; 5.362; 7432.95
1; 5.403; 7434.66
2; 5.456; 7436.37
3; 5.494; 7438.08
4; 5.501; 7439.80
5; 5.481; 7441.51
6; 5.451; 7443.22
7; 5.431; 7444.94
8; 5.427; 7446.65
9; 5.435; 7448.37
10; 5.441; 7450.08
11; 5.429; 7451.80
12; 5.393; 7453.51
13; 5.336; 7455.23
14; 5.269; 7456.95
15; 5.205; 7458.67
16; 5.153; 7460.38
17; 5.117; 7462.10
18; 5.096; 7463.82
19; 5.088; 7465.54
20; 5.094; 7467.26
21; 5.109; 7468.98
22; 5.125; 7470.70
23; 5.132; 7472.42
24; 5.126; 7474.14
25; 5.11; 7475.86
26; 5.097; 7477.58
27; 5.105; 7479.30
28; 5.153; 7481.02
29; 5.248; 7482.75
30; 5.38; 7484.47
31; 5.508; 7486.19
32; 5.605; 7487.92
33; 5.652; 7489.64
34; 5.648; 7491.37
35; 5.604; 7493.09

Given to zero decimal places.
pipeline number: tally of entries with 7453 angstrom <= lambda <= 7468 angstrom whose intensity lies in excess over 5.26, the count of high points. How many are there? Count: 3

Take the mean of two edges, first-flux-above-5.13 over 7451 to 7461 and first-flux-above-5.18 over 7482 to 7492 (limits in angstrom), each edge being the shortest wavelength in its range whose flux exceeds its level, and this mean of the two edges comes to 7467.3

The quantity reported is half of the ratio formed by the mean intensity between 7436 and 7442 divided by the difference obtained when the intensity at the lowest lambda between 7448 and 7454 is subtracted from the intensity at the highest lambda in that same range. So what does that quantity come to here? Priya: -65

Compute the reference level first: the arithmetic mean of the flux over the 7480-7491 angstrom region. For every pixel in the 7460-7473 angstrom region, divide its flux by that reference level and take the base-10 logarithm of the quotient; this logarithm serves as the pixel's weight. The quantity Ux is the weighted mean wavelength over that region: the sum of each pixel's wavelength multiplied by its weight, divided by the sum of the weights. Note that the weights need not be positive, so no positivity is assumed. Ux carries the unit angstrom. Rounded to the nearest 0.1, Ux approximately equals 7466.4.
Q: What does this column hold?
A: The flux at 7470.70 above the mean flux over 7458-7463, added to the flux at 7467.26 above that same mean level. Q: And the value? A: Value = -0.1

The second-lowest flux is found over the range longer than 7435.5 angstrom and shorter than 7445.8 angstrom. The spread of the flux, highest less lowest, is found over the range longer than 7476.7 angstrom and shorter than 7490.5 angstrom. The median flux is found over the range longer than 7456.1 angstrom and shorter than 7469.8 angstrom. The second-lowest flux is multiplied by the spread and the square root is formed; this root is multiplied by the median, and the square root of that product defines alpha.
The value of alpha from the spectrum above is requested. 3.0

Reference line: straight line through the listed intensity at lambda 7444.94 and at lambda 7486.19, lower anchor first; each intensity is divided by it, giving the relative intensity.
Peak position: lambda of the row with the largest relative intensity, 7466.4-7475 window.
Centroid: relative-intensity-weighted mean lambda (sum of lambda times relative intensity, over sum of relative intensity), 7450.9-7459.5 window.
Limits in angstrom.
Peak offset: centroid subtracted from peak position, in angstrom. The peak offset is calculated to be 17.2 angstrom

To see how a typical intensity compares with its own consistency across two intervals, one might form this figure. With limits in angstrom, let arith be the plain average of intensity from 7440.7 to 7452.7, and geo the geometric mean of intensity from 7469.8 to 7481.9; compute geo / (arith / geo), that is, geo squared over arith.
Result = 4.8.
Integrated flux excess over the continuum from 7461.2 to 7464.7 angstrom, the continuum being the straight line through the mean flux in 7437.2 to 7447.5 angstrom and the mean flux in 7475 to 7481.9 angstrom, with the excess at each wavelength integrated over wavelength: -0.55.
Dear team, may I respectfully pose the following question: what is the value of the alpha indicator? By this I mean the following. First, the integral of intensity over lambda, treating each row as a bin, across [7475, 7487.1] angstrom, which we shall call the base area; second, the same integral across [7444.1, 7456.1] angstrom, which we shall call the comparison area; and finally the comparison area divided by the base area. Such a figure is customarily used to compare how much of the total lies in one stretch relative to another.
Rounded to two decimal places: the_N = 1.03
